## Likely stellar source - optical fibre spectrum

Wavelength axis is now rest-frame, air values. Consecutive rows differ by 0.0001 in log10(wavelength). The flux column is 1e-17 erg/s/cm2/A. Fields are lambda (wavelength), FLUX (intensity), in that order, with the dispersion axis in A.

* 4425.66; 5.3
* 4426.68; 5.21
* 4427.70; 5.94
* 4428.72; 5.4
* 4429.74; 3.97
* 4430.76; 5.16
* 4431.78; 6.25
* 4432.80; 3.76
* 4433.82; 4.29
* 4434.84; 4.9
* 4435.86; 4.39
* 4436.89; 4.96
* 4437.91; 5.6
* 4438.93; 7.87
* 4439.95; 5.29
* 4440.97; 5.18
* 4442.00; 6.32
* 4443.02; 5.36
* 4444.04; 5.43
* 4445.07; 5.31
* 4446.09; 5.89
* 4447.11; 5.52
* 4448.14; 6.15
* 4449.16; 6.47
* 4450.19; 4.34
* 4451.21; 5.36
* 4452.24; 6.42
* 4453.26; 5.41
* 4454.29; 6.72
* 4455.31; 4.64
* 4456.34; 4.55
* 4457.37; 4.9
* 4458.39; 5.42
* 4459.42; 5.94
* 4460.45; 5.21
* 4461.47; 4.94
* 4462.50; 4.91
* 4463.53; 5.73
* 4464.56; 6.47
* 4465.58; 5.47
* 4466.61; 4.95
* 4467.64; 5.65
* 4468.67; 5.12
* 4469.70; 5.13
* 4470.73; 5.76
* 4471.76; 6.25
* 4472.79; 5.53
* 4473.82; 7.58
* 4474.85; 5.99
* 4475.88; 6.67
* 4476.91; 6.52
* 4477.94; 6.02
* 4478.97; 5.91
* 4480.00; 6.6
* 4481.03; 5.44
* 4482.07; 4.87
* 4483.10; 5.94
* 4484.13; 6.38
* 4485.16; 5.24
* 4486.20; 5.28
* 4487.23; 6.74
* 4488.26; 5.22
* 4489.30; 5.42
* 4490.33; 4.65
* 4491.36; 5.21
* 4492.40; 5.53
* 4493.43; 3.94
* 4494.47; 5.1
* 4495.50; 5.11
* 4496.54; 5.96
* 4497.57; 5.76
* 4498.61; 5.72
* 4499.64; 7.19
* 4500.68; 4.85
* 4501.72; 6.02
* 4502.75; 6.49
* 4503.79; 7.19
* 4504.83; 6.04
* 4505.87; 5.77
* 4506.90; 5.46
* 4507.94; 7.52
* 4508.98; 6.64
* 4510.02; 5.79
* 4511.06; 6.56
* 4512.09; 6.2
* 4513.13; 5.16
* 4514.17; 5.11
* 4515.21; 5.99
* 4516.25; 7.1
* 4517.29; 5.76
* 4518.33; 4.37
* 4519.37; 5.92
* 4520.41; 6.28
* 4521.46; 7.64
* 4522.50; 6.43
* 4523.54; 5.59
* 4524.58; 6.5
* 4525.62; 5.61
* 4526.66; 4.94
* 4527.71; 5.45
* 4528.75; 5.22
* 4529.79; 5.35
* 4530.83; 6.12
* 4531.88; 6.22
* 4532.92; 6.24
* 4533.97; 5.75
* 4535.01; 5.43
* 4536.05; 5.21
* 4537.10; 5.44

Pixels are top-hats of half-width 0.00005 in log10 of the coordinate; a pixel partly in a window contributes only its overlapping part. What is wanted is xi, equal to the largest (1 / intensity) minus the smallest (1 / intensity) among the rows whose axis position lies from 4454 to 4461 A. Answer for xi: 0.07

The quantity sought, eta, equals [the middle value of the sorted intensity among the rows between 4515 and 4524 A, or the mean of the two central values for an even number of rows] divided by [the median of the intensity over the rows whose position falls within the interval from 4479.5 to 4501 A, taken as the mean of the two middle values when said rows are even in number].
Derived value 1.11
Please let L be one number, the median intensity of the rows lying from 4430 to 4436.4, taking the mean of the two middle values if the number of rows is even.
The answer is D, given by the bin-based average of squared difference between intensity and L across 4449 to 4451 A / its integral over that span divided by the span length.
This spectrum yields 1.2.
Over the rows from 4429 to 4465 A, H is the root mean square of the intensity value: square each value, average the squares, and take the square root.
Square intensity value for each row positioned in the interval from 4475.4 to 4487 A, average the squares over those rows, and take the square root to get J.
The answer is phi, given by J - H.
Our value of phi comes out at 0.46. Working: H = 5.47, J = 5.93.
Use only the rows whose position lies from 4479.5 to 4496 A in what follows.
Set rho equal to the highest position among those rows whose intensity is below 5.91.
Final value 4495.50 A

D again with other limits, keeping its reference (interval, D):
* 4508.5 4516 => 2.1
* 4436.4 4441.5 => 2.4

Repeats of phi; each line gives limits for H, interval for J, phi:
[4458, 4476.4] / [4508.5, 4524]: 0.34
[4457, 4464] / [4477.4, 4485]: 0.60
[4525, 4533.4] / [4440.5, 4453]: 0.01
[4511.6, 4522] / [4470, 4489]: 0.01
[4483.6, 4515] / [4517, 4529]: 0.03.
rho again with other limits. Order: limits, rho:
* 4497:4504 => 4500.68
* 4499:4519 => 4518.33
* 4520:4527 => 4526.66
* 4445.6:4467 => 4466.61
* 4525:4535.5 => 4535.01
